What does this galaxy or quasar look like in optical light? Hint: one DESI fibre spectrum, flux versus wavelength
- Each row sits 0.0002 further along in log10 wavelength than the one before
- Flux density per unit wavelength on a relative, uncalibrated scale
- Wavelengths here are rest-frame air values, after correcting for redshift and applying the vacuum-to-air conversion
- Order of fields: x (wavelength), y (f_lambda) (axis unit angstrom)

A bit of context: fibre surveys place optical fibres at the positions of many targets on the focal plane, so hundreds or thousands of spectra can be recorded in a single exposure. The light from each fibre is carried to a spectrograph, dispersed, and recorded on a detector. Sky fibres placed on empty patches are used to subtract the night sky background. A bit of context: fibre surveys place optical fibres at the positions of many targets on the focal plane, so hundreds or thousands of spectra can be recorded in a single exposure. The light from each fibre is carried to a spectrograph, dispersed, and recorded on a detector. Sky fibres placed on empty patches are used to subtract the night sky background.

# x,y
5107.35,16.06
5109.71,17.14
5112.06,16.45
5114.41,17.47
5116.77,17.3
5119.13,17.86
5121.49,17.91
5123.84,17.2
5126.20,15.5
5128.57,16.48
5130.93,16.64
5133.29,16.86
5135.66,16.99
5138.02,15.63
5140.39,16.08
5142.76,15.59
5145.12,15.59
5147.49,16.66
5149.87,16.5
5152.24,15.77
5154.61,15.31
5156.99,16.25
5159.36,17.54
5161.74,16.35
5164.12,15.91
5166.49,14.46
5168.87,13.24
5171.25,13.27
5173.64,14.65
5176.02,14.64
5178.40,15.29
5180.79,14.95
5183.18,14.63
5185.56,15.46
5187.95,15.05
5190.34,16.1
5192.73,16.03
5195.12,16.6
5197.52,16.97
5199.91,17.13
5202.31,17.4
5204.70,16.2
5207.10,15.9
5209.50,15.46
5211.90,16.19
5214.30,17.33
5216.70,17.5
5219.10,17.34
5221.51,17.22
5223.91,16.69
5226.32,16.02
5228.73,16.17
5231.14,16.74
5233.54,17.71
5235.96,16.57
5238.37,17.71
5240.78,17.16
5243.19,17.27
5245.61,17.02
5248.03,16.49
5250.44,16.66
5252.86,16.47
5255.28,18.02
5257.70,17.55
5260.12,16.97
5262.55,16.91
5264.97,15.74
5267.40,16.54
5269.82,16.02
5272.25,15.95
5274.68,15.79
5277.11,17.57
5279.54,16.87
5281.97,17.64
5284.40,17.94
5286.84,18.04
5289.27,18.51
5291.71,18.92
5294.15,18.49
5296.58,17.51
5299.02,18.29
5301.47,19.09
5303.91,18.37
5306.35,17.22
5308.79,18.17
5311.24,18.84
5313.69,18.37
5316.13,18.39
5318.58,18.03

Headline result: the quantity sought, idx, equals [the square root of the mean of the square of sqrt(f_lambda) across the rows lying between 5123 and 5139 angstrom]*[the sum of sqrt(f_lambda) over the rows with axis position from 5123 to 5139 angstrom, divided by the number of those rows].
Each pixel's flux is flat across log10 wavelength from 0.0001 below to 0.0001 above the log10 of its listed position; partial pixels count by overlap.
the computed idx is 16.5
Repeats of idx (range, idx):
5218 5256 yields 17.0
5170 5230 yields 16.0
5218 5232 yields 16.7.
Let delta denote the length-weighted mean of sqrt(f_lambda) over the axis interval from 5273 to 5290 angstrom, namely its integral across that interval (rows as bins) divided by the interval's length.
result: 4.17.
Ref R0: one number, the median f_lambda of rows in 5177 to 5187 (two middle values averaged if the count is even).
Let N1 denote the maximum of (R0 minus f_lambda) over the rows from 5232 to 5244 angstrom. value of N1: -1.45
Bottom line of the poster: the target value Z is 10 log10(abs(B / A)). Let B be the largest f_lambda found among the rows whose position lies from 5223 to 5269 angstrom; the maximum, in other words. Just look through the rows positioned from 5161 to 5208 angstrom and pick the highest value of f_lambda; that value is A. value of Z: 0.15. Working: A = 17.4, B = 18.02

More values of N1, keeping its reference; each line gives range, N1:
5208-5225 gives -0.34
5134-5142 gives -0.51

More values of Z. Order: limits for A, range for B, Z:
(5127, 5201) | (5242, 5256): 0.12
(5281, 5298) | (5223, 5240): -0.29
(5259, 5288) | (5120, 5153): -0.03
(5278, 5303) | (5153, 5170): -0.37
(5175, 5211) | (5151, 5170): 0.03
